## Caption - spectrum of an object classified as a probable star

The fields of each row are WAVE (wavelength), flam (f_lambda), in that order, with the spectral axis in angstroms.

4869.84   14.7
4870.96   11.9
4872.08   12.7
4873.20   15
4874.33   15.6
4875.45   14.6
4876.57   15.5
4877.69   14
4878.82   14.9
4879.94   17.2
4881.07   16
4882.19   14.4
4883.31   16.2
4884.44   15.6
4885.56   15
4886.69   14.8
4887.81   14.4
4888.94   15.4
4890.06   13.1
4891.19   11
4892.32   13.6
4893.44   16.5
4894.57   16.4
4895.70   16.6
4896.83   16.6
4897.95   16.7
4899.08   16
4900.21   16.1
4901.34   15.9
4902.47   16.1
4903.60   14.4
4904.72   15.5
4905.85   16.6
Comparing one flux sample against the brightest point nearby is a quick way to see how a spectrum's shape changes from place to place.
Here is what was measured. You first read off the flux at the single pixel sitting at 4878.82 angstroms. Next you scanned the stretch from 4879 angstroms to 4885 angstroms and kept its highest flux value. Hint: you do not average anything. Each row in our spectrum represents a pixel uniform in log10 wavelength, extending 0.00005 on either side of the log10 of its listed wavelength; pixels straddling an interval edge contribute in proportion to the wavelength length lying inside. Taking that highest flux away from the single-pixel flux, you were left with -2.3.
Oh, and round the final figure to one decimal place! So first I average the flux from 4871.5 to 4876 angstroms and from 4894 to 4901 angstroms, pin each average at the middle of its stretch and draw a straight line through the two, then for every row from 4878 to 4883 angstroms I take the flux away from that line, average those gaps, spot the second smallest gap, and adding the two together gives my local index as -1.5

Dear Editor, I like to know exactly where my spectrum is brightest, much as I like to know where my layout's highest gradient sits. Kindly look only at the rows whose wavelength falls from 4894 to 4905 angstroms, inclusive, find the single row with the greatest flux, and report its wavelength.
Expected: 4897.95 angstroms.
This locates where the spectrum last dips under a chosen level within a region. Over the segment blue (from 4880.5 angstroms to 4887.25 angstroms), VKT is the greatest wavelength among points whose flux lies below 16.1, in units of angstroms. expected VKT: 4886.69 angstroms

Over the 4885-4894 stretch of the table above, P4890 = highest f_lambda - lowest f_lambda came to 5.5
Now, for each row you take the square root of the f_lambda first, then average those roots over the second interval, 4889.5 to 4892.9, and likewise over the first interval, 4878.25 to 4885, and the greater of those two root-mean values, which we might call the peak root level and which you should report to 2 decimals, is 3.96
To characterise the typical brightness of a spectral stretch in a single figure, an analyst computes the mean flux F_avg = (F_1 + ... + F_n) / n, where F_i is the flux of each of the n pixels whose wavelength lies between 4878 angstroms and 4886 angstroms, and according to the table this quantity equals 15.6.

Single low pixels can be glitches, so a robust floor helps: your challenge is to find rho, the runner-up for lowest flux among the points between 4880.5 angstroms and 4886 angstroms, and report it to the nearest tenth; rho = 15.0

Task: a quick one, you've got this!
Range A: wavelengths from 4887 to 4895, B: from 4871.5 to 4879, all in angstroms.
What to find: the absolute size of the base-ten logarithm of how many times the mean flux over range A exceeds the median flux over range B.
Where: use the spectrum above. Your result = 0.017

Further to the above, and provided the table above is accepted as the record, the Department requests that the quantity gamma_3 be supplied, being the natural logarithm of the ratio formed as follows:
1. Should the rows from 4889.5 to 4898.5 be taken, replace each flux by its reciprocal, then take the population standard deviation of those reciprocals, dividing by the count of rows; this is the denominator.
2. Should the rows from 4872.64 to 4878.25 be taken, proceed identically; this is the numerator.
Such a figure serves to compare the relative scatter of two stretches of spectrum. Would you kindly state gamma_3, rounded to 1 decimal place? -1.4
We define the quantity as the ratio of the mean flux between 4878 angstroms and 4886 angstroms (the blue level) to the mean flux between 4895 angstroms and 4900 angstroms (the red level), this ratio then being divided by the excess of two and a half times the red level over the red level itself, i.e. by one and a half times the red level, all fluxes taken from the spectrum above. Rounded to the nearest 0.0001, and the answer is 0.0384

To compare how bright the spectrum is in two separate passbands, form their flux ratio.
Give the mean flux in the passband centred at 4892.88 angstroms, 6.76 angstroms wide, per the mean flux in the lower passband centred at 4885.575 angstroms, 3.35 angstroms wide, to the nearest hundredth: 0.96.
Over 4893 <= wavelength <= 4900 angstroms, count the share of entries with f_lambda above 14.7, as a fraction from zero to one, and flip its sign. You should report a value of -1.00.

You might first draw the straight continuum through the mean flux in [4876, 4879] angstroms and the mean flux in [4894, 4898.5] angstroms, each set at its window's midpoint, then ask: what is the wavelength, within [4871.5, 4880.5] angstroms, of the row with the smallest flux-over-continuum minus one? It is 4872.08 angstroms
